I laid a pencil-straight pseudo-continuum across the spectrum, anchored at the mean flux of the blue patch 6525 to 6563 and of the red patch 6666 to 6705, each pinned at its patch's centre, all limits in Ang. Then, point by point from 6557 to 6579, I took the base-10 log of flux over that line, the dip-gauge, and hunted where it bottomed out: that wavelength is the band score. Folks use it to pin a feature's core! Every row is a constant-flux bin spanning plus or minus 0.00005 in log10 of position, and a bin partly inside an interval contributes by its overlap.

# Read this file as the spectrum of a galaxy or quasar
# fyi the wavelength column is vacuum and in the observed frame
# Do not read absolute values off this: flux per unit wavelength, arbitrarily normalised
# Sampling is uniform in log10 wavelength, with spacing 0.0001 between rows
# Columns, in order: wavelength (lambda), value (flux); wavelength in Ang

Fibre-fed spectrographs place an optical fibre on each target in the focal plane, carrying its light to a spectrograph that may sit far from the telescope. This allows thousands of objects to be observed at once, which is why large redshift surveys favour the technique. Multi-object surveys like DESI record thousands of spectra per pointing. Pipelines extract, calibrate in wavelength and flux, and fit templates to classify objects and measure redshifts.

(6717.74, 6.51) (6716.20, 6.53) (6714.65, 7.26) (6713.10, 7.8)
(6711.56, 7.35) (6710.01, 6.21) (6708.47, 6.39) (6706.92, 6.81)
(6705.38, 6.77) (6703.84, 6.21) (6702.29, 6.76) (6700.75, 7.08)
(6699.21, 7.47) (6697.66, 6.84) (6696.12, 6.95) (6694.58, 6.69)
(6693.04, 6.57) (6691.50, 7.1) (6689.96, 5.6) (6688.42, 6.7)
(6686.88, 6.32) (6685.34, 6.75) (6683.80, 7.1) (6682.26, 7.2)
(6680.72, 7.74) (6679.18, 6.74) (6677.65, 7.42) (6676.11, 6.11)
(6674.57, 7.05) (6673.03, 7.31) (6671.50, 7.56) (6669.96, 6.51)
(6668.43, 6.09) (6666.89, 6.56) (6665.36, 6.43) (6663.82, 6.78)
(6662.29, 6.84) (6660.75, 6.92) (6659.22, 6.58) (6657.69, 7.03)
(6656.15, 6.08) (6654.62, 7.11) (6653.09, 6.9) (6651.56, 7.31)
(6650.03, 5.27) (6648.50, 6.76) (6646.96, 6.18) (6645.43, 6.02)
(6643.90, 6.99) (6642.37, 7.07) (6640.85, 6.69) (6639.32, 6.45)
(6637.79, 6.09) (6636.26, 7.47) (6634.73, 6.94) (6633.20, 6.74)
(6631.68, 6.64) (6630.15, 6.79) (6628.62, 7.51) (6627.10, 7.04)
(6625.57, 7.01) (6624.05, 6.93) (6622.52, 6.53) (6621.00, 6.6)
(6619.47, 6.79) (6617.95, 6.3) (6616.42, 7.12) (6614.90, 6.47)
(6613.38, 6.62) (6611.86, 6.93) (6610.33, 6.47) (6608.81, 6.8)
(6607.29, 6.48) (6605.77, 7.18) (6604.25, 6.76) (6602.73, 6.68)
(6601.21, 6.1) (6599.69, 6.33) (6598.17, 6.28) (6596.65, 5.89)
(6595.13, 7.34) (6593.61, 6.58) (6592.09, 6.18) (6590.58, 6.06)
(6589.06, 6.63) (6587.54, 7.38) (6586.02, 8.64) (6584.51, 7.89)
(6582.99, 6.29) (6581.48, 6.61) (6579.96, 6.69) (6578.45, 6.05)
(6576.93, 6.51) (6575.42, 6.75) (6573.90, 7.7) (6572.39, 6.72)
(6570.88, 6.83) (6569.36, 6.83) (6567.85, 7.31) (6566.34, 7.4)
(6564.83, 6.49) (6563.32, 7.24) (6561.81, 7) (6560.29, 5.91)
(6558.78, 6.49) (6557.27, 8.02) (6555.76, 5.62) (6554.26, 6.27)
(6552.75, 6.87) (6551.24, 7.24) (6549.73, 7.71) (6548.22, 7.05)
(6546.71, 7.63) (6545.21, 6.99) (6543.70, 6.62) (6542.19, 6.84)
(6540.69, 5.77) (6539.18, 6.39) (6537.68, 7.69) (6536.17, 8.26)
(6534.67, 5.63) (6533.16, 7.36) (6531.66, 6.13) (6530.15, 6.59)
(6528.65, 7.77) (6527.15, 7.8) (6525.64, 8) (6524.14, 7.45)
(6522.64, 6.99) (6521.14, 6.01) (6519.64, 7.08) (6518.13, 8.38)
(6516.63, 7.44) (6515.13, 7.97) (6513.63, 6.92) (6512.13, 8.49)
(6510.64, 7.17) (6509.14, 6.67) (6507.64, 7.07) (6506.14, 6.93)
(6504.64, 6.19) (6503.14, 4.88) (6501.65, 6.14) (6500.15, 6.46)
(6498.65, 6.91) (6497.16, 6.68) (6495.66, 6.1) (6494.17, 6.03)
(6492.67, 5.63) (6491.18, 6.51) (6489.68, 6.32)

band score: 6560.29 Ang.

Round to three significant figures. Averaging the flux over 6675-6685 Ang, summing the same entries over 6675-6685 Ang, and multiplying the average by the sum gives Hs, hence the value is 298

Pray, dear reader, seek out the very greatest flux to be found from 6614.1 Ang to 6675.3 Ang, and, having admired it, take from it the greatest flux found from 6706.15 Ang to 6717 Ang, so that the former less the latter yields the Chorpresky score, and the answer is -0.2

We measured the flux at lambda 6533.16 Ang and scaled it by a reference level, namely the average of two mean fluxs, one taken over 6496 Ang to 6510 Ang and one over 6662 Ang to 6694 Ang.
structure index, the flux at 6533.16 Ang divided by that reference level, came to 1.11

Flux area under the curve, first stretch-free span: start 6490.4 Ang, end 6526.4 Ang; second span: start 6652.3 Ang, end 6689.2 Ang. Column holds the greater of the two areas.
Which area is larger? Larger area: 252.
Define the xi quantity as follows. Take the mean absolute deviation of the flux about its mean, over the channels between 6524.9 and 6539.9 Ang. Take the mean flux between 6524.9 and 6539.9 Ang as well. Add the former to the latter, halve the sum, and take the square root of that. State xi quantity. 1.993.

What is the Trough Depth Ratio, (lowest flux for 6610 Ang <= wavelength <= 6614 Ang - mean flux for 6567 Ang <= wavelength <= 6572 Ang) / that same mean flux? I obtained -0.07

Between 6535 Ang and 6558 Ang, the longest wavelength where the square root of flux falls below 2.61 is 6555.76 Ang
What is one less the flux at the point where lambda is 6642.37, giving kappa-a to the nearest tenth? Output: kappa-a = -6.1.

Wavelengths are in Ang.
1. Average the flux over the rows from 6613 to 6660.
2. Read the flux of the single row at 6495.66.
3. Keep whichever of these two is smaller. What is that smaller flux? 6.100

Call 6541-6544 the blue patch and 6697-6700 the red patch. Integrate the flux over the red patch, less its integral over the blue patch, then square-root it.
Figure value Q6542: 1.3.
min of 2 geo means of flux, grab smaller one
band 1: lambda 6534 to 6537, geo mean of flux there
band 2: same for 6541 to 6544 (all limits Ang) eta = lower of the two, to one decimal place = 6.7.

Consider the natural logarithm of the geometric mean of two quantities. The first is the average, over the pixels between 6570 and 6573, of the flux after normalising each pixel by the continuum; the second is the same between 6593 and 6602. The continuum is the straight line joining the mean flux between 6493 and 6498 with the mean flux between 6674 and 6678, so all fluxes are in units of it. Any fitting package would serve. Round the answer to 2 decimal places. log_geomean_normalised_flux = 0.01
